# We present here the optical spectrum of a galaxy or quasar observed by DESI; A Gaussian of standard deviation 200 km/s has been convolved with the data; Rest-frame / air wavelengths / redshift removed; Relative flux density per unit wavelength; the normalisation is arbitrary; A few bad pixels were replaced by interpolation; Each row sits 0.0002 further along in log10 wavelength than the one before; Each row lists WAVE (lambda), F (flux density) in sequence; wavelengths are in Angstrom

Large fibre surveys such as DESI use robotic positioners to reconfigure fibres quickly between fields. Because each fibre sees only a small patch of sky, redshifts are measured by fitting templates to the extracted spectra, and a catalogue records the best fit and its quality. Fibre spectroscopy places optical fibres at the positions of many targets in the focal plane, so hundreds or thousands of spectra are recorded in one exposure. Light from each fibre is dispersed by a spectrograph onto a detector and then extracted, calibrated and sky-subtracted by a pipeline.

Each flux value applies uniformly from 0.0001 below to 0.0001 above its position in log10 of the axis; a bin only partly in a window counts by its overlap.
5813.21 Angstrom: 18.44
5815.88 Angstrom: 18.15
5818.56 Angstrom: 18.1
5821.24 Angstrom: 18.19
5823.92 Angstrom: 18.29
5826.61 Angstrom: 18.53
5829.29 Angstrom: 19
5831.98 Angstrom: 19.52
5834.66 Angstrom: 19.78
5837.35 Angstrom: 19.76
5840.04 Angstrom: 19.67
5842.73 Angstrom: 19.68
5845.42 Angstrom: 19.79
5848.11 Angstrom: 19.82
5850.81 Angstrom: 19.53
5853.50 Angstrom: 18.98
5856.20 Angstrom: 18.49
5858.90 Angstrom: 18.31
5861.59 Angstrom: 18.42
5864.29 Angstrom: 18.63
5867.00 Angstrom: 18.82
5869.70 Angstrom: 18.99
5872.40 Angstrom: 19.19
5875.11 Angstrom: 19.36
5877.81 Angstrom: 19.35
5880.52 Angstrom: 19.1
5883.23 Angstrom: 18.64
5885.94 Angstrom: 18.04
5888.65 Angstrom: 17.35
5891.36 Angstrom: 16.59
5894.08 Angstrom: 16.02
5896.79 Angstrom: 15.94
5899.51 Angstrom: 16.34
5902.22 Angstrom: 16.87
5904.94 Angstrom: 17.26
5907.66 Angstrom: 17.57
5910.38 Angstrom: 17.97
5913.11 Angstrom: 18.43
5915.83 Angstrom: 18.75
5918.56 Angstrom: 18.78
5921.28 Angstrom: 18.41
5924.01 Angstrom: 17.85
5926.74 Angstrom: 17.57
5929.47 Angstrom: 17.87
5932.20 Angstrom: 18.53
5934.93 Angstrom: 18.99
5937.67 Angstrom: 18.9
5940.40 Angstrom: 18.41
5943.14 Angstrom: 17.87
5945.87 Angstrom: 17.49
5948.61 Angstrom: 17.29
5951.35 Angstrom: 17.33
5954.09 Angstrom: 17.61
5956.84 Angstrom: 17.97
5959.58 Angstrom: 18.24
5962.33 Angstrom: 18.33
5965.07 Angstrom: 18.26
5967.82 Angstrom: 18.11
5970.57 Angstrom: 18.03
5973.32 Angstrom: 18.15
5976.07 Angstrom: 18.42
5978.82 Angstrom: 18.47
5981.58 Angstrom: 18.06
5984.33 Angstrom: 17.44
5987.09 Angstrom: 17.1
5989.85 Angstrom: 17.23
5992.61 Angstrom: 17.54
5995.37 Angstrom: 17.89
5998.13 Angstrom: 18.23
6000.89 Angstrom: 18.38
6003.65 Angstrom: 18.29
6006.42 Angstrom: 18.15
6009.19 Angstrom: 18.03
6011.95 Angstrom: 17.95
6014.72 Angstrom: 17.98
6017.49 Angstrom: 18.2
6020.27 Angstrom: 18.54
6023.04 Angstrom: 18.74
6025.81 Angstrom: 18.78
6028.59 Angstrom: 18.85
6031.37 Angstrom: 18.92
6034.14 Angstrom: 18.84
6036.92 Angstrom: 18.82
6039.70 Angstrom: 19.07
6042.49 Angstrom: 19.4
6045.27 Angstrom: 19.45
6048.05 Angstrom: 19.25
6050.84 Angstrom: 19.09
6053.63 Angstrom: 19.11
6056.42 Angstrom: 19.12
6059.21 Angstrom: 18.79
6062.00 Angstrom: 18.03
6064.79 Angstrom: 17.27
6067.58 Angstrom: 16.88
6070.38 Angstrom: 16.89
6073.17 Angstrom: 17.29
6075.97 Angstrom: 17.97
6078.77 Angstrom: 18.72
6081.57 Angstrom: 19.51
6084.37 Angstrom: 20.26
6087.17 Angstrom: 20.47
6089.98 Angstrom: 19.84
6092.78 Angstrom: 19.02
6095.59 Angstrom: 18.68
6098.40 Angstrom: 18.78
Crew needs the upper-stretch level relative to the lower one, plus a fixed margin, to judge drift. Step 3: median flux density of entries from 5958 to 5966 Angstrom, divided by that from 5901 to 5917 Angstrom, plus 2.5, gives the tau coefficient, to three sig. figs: 3.53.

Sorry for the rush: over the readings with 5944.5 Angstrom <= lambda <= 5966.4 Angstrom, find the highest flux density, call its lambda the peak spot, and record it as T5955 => 5962.33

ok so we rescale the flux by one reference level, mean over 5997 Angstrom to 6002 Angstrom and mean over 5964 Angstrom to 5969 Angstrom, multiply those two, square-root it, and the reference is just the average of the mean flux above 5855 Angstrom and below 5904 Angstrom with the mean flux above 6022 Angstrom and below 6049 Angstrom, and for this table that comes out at 0.985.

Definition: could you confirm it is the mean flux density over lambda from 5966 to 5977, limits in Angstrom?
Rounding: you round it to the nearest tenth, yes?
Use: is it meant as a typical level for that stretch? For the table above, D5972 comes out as 18.2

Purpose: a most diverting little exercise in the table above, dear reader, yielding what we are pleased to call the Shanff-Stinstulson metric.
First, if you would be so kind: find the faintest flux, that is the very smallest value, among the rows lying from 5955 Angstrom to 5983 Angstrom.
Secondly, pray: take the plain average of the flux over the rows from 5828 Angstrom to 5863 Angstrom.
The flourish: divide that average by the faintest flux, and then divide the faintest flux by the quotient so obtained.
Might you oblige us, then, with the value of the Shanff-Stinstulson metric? 16.7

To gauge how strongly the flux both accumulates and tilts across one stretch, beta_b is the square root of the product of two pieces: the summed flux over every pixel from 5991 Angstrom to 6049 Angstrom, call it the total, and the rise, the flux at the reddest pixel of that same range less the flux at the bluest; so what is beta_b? 25.8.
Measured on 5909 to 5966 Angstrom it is 10.5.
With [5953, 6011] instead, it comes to 12.6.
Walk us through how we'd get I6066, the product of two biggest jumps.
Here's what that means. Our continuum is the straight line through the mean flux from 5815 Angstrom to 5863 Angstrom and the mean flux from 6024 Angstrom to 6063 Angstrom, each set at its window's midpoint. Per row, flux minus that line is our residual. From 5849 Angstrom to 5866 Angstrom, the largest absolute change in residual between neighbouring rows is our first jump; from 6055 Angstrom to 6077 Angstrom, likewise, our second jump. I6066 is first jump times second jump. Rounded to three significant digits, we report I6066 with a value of 0.417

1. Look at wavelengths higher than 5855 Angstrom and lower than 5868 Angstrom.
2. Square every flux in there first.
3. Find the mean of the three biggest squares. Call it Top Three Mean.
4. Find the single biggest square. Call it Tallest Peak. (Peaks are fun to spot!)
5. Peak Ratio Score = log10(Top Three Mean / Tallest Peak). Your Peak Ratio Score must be -0.0080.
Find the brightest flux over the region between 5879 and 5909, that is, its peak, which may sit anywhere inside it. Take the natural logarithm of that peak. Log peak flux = 2.95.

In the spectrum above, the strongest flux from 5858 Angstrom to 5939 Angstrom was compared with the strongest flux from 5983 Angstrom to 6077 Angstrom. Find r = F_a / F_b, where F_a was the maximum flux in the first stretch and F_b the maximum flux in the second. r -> 1.00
